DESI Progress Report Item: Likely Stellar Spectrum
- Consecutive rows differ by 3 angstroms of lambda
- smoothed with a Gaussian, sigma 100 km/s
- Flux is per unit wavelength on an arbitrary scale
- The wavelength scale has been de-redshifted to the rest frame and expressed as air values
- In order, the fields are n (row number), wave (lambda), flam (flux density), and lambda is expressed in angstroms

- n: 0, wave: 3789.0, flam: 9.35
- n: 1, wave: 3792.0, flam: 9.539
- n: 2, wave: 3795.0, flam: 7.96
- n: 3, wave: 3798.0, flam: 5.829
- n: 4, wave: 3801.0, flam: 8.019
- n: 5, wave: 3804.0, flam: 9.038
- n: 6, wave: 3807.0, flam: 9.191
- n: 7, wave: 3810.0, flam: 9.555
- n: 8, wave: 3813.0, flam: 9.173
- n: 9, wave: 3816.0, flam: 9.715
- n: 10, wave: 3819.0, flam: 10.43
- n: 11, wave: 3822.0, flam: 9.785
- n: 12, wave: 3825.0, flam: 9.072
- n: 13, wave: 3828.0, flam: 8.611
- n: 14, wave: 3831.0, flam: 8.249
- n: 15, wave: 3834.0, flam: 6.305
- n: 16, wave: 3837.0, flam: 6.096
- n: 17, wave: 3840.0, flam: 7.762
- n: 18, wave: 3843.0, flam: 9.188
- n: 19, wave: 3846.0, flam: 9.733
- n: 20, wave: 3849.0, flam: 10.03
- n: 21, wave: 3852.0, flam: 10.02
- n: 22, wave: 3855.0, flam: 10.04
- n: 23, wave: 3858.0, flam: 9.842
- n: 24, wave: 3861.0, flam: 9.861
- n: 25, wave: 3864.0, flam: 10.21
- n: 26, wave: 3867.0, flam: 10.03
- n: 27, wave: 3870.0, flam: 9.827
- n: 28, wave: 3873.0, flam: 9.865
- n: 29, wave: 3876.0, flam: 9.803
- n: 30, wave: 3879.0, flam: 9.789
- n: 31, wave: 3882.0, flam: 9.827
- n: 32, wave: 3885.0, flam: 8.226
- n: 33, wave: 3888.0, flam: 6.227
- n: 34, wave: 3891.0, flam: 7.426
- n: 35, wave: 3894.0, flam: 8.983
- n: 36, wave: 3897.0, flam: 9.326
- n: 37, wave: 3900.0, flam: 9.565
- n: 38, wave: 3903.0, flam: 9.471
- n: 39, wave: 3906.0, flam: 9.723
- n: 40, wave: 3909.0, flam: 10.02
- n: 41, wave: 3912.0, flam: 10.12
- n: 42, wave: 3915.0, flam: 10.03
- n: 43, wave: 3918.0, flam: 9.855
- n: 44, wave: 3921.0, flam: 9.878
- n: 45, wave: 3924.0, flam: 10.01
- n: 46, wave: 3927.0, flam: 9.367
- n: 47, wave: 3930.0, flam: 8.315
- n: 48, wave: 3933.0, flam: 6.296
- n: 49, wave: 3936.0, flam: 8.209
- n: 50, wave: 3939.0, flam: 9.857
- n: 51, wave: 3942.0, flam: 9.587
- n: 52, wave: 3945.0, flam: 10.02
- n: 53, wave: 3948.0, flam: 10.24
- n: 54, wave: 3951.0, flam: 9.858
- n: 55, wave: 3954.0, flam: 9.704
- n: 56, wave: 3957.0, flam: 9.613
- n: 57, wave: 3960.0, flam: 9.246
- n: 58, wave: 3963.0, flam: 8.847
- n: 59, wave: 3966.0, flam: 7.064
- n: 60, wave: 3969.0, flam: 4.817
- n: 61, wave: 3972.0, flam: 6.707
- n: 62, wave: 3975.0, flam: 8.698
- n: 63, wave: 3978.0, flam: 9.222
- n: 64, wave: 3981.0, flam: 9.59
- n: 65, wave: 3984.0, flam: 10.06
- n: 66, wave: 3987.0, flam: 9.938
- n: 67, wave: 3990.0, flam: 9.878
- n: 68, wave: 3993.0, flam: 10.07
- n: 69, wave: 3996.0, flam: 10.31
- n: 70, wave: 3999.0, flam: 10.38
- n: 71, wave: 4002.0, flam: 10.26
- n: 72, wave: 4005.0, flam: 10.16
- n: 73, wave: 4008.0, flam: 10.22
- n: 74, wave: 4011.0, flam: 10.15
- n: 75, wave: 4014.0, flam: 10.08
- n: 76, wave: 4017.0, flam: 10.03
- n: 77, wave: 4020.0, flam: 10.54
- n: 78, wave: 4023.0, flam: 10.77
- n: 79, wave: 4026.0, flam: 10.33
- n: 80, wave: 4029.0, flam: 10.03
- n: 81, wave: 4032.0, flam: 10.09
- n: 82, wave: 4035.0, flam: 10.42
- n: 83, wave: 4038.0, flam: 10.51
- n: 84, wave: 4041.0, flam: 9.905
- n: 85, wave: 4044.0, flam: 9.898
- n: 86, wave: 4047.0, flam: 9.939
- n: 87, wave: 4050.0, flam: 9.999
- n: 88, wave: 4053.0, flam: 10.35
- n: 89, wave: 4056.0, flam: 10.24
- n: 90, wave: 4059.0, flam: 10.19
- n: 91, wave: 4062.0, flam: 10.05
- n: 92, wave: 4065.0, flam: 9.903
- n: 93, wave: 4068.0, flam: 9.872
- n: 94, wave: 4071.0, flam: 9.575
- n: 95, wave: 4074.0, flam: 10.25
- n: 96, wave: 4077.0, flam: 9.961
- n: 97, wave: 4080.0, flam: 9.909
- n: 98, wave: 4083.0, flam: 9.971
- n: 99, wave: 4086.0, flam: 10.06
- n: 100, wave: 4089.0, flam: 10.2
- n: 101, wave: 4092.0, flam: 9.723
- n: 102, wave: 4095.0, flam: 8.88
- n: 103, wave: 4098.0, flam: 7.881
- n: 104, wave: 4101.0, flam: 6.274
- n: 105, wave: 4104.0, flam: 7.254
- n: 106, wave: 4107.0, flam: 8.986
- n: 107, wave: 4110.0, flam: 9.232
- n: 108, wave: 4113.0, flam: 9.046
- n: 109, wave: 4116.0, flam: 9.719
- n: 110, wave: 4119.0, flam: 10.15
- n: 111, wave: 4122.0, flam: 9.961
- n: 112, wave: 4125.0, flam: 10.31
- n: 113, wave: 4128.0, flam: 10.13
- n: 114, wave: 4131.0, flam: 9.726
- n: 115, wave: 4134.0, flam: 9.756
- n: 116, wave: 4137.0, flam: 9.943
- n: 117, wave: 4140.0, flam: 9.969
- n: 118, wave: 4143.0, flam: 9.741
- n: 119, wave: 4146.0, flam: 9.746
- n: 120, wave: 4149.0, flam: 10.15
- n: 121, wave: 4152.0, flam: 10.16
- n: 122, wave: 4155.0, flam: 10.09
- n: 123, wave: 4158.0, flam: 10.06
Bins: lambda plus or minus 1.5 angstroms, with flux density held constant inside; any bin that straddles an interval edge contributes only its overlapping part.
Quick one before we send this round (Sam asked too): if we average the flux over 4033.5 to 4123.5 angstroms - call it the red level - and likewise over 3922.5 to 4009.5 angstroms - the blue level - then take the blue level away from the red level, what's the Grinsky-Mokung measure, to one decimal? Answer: 0.4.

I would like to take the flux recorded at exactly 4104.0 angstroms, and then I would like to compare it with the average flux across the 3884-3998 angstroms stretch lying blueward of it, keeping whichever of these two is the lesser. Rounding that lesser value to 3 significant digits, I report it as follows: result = 7.25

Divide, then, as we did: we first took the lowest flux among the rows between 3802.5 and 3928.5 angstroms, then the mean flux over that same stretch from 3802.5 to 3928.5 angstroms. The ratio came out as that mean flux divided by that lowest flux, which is 1.5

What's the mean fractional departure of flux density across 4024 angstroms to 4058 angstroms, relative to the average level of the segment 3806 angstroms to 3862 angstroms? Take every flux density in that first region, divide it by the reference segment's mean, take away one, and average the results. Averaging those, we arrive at 0.12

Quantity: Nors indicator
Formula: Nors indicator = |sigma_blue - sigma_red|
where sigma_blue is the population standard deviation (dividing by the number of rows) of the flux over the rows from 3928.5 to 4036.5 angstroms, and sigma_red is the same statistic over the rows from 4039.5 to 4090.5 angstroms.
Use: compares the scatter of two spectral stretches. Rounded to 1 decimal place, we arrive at 1.1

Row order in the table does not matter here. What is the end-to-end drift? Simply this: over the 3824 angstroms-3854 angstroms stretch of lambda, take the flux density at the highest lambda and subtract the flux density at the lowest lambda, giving 1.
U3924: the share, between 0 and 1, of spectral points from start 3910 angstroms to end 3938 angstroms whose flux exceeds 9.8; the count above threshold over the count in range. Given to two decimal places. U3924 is 0.56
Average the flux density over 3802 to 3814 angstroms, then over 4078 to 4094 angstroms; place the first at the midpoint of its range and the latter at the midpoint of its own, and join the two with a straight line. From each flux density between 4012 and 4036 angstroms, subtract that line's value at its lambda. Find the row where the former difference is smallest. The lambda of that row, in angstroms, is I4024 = 4029.0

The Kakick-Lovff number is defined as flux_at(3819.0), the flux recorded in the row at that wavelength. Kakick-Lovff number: 10.43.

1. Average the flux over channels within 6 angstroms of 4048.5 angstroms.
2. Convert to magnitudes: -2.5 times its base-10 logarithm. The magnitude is -2.505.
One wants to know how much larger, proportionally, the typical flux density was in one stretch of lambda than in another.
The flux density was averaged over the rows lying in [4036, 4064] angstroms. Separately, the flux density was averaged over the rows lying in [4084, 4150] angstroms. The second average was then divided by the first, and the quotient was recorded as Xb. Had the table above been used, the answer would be 0.929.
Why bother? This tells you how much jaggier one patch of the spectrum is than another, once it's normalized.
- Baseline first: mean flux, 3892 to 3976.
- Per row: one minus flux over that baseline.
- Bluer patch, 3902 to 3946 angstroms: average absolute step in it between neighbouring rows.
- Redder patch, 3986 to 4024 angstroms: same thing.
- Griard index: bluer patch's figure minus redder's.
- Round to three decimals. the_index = 0.055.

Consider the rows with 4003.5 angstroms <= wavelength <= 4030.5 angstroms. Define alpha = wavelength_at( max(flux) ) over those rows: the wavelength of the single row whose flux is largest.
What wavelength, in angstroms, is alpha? 4023.0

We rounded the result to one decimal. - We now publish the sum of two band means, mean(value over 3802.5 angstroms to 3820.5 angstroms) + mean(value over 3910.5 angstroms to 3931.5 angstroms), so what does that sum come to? 19.2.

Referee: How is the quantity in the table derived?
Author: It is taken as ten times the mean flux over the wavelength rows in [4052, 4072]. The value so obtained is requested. 100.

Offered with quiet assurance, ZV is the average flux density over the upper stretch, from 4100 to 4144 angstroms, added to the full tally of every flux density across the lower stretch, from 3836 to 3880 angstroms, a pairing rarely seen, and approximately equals 151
